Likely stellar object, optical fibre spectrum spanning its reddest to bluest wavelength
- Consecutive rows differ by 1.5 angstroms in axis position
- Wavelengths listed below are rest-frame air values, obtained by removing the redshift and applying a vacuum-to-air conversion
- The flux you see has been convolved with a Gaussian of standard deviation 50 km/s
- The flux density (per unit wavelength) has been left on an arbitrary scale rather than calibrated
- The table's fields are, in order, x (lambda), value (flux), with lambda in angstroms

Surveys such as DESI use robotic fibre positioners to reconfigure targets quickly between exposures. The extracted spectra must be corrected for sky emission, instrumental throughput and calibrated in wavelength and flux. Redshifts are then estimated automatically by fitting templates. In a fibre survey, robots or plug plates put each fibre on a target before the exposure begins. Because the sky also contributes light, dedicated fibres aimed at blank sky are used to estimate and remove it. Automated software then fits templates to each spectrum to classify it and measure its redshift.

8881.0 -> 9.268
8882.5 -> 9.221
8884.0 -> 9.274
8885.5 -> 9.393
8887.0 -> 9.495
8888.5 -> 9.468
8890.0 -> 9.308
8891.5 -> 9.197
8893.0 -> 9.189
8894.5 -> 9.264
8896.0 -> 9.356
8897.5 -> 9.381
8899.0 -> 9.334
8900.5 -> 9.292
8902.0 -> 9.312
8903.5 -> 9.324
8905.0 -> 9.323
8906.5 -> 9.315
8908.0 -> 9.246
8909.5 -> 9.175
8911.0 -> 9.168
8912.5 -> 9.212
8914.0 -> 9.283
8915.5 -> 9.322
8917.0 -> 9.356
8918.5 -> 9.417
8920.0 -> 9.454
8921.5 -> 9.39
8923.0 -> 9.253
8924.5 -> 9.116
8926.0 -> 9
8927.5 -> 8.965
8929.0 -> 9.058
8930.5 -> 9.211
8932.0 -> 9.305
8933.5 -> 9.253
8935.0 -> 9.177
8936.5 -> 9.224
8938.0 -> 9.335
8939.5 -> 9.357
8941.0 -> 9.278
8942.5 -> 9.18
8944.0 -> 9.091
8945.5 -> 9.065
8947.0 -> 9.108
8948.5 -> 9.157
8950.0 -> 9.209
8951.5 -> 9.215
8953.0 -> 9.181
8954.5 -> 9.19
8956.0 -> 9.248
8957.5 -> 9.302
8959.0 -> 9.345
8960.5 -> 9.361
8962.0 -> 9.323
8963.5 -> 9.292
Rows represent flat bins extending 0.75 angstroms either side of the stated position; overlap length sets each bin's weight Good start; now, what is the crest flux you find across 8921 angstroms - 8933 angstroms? 9.39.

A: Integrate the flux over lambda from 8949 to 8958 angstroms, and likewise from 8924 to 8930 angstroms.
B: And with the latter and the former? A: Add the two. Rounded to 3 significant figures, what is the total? 137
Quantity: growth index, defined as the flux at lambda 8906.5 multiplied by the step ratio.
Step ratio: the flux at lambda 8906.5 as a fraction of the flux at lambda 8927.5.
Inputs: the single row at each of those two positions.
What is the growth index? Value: 9.68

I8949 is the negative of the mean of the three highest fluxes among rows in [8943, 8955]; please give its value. -9.20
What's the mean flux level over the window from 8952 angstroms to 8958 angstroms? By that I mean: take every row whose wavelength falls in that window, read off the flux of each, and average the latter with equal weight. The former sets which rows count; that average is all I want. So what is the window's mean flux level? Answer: 9.23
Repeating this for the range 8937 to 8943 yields 9.29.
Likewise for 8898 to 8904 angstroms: 9.32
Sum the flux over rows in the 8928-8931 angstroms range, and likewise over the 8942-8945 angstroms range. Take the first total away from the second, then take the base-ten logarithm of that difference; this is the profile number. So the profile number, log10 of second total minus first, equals -2.7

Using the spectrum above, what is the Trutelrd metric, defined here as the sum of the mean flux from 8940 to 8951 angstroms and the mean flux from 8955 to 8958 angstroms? 18.43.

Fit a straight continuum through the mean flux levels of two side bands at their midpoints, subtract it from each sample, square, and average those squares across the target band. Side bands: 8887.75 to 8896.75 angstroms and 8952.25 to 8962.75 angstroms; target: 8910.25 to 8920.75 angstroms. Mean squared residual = 0.010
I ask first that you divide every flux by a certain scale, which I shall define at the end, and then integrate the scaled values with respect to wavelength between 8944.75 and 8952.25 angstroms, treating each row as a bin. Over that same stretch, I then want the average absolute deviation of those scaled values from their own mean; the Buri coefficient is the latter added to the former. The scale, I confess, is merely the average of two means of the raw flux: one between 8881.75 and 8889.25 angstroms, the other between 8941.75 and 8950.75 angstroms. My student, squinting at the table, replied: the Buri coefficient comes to 7.42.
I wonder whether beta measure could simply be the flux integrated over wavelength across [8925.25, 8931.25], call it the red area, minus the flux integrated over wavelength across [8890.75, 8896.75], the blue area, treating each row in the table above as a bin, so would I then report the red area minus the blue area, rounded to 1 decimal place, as -1.2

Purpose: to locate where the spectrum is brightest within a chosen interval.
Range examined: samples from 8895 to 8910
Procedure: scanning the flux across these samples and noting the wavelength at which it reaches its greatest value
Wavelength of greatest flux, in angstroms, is 8897.5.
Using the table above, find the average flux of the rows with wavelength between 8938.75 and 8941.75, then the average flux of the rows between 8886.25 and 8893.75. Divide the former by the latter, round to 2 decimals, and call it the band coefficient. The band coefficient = 1.00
